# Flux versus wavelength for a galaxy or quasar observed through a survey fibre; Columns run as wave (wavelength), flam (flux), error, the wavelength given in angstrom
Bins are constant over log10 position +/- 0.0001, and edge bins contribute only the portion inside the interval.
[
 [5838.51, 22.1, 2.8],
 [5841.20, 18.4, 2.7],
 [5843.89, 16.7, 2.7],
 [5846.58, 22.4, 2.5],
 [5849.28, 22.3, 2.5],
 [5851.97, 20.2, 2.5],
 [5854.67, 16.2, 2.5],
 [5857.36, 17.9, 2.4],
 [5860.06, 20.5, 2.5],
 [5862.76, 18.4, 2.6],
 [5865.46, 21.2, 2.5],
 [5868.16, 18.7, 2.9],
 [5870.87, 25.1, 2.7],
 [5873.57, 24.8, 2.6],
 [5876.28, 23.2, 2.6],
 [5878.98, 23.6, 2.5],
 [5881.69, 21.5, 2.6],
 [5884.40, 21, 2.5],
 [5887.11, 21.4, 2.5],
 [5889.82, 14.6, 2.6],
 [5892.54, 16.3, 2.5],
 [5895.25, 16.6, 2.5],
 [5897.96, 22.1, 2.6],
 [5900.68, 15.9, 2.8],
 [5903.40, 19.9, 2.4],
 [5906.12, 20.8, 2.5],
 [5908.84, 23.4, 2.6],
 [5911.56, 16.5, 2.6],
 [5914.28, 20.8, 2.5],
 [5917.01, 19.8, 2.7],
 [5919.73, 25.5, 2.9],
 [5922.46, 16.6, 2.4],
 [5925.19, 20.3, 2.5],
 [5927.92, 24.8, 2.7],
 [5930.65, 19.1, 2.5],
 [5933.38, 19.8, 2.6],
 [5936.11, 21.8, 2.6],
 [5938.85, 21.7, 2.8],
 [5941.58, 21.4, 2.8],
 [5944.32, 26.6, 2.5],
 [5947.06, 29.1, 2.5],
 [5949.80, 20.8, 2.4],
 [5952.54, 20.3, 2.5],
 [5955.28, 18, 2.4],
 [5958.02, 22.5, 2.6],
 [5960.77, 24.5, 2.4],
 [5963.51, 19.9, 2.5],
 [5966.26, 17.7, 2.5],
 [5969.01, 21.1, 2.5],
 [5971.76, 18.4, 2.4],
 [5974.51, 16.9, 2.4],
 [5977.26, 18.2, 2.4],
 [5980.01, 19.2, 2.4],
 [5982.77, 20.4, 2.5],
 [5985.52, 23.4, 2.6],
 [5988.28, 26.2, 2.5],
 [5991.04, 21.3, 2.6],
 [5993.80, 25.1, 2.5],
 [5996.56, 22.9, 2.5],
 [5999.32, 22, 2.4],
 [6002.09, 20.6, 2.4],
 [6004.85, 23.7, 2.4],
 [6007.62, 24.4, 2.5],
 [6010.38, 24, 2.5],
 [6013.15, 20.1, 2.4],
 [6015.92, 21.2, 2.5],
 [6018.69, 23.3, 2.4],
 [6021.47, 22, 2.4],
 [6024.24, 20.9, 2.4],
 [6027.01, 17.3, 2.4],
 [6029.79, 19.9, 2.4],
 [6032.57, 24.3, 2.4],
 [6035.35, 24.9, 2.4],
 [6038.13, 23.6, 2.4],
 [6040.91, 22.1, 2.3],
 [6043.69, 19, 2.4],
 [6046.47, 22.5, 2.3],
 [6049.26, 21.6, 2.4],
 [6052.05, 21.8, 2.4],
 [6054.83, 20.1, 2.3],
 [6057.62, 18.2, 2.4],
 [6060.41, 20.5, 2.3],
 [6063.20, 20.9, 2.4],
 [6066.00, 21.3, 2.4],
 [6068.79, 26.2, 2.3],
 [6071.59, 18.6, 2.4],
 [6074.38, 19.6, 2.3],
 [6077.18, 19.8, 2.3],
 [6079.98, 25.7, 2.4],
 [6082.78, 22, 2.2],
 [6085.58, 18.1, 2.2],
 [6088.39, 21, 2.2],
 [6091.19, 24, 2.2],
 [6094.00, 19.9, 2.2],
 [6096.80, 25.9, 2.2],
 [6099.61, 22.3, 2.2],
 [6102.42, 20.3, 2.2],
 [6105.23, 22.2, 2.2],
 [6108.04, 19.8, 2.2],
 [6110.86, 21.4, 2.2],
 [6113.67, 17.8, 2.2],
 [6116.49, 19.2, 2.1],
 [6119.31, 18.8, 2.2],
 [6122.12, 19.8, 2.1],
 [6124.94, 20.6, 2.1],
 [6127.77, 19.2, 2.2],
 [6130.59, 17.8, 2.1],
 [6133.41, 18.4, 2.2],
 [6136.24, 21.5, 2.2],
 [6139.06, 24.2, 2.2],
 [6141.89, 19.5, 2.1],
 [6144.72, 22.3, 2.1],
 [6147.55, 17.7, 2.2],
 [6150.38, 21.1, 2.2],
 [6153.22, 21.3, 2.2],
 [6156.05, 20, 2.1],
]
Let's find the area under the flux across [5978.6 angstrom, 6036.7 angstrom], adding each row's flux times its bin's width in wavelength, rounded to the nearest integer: 1292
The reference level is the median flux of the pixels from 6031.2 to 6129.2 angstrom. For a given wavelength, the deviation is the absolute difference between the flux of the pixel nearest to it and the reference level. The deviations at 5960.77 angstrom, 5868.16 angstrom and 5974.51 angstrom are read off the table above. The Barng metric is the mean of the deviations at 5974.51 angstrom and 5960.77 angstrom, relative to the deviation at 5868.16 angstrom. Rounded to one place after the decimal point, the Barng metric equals 1.7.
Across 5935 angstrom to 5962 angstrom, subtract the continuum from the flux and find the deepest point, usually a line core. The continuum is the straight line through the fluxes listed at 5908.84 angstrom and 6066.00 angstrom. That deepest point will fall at 5955.28 angstrom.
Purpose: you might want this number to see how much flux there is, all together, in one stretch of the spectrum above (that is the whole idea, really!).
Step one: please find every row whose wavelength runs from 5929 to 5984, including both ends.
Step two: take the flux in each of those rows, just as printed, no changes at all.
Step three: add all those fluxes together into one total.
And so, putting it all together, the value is 417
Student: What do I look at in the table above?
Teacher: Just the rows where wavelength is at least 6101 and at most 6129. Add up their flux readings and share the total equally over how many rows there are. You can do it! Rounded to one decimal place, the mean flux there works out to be 19.9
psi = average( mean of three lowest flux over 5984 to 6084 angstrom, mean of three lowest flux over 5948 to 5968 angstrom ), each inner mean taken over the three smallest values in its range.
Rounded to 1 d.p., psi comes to 18.3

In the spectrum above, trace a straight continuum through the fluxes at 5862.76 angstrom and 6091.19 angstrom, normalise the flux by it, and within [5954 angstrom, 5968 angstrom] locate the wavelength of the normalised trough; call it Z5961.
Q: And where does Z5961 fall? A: 5966.26 angstrom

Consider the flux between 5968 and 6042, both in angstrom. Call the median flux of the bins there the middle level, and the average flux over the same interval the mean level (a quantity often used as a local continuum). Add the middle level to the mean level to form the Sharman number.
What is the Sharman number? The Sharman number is 43.8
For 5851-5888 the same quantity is 42.1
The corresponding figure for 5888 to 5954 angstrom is 41.2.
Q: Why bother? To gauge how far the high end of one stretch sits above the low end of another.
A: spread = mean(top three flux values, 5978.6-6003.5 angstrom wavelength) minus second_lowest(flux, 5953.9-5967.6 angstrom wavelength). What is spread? 6.9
